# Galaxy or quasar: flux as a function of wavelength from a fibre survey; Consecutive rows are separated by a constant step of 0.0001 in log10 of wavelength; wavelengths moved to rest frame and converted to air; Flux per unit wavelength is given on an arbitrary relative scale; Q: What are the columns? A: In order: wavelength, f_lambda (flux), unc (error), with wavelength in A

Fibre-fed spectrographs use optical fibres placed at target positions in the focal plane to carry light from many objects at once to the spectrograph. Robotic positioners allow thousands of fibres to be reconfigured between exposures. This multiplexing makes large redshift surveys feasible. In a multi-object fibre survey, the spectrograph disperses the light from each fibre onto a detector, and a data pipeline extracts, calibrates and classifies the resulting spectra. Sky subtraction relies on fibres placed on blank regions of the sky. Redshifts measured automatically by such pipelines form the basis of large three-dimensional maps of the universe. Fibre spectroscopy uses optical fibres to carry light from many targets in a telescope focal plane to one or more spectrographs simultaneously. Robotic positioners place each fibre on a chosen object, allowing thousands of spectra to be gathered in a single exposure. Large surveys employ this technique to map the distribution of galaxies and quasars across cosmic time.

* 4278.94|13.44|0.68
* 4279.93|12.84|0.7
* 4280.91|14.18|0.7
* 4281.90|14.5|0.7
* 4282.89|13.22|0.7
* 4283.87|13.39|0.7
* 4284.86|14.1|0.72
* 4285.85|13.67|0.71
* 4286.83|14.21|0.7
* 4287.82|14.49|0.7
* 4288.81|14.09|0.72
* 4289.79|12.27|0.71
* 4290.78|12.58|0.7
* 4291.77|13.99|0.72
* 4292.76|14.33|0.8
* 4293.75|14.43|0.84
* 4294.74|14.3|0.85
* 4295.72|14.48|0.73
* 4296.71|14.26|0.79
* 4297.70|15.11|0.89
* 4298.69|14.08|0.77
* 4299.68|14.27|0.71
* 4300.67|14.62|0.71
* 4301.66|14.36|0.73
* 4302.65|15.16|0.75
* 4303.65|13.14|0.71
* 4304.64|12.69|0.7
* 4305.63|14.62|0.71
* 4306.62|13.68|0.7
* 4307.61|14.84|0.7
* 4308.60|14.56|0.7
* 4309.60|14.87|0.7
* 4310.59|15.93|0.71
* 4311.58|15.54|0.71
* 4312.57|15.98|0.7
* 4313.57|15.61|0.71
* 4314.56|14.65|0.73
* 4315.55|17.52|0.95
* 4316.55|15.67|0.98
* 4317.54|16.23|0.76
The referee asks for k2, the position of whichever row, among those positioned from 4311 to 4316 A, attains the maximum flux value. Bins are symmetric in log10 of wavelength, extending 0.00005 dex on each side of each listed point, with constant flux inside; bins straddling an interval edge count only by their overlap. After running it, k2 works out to 4315.55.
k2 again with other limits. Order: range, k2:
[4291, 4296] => 4295.72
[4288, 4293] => 4292.76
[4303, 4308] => 4307.61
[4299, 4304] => 4302.65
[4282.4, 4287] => 4286.83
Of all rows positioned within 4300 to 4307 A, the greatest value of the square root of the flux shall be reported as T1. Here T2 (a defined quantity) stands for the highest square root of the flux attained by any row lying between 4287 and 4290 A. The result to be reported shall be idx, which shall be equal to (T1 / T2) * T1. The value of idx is 4.0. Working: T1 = 3.89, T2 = 3.81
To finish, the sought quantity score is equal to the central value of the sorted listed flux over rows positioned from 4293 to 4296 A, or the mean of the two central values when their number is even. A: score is 14.4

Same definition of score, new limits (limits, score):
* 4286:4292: 14.0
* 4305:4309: 14.6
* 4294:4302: 14.3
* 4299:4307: 14.3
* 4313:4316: 15.6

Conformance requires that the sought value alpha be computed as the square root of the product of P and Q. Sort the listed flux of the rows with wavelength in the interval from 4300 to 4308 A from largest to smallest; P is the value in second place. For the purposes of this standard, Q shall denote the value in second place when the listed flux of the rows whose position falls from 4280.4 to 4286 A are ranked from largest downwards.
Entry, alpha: 14.5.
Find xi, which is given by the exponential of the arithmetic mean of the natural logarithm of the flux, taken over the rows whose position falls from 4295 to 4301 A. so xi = 14.5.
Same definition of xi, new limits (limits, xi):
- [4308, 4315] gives 15.3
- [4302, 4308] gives 14.0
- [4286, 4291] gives 13.5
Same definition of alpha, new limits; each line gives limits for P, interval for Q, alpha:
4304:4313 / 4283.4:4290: 15.0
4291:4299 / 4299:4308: 14.7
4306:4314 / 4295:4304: 15.5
